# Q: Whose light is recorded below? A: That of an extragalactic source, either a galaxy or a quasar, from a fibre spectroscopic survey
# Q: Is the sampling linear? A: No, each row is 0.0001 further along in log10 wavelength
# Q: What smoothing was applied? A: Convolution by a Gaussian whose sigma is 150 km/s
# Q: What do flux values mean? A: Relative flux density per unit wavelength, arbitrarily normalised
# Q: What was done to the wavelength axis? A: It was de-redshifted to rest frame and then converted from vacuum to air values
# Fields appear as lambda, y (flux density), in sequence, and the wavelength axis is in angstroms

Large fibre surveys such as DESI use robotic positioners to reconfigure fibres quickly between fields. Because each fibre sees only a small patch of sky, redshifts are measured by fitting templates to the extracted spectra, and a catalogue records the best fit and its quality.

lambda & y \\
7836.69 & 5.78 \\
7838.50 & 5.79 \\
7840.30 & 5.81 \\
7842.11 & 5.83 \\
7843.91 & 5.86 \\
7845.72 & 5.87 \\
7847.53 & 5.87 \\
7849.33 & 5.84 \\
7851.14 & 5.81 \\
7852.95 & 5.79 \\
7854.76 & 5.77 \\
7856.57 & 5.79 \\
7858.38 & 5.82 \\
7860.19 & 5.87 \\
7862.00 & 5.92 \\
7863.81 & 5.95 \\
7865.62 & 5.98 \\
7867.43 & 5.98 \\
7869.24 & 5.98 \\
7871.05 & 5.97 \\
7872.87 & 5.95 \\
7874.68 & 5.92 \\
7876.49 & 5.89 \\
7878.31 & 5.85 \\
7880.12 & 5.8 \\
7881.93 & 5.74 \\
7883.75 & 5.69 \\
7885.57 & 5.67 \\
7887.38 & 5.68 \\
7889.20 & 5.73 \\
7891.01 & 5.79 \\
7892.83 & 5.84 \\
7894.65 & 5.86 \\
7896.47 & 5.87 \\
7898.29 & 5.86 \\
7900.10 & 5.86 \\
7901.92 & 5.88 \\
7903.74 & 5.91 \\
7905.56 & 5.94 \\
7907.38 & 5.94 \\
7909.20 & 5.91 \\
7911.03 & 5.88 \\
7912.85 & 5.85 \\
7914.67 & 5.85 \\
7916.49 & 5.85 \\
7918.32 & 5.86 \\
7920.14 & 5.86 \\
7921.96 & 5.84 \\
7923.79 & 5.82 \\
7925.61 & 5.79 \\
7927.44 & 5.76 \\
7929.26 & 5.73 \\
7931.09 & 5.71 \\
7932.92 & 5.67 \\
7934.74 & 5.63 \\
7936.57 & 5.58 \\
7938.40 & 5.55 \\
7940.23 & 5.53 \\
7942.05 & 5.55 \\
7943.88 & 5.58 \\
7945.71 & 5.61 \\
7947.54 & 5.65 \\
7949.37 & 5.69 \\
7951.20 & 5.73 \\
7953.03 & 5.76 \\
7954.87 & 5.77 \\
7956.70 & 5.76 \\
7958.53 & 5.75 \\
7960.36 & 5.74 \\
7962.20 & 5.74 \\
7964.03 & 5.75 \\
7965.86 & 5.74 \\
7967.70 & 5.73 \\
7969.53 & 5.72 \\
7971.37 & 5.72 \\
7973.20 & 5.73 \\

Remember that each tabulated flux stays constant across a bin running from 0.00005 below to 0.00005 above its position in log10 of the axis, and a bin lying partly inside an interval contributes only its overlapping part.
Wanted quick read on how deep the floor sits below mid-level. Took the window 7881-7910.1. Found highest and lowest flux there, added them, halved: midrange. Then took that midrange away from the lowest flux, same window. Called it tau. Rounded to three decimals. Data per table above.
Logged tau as -0.135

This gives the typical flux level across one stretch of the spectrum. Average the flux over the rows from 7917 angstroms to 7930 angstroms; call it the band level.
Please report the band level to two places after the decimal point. 5.81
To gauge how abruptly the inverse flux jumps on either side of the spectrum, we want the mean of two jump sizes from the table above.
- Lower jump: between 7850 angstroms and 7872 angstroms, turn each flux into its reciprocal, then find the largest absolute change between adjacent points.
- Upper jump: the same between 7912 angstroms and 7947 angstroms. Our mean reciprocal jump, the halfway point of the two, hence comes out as 0.0015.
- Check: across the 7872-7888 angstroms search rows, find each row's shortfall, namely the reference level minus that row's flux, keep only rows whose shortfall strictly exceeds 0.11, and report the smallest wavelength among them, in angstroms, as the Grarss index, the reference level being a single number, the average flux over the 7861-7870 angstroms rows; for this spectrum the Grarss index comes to 7878.31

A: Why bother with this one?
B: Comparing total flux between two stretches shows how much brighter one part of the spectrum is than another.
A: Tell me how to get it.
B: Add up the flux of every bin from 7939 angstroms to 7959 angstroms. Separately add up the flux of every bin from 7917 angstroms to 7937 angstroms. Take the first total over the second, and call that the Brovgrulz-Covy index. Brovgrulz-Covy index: 0.99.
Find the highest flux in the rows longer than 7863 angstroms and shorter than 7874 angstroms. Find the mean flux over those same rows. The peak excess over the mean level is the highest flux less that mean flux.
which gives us 0.012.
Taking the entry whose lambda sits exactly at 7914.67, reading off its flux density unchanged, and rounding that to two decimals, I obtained 5.85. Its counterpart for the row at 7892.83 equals 5.84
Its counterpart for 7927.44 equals 5.76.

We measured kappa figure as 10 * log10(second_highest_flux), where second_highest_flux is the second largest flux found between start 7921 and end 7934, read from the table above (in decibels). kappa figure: 7.65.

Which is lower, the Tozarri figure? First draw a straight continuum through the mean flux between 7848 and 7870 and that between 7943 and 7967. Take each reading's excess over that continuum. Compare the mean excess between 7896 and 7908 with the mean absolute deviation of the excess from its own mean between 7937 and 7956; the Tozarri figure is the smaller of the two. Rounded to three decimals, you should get 0.086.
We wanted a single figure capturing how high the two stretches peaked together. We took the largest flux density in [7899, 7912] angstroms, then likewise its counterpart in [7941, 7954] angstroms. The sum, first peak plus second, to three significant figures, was 11.7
